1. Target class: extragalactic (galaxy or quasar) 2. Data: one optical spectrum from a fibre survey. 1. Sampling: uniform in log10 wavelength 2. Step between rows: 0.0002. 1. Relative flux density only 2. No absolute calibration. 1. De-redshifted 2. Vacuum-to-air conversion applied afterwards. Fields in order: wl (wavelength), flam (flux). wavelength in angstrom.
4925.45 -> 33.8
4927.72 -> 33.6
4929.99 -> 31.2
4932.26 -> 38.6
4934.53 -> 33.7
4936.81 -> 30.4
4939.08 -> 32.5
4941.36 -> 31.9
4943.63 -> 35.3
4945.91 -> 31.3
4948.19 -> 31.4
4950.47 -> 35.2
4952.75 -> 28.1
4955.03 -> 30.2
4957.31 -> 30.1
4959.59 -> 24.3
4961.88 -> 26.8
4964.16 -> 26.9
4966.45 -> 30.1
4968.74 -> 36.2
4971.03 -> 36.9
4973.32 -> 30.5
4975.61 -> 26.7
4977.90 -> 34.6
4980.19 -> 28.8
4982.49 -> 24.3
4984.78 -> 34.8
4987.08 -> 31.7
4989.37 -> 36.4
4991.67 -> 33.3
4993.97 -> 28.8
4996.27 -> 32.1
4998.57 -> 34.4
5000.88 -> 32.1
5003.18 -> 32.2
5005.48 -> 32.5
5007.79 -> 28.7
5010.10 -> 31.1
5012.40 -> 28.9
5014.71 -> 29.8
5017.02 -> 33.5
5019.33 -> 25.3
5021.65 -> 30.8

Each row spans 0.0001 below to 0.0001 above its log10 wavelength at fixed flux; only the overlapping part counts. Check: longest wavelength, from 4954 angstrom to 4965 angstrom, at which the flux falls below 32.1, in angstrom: 4964.16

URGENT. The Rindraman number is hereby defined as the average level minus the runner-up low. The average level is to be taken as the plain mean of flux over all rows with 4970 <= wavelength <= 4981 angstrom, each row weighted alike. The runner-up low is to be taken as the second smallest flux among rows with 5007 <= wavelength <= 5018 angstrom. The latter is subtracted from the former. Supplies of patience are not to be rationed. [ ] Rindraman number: 3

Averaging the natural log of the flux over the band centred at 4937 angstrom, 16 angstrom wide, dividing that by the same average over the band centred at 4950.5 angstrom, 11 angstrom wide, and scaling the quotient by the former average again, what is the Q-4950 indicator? 3.57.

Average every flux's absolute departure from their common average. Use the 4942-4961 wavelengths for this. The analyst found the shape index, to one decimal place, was 2.6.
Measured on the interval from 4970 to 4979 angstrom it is 3.6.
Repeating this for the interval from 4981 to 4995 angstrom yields 3.3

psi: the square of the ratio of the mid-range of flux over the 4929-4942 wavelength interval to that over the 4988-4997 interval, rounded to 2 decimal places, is 1.12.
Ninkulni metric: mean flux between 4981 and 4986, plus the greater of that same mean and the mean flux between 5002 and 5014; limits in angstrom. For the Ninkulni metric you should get 60.2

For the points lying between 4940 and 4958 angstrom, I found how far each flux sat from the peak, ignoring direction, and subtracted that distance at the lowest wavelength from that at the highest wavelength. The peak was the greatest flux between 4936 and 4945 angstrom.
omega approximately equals 1.8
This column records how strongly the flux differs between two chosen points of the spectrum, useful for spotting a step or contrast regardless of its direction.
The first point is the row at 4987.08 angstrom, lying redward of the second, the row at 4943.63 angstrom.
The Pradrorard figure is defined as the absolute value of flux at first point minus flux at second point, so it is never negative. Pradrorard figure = 4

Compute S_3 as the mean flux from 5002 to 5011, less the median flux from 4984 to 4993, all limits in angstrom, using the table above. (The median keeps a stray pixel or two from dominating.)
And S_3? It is -2.9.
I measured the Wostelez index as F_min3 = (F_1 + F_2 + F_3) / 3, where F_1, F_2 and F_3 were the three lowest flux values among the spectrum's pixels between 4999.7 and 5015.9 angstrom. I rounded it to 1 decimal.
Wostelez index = 29.1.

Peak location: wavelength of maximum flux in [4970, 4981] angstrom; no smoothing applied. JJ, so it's 4971.03 angstrom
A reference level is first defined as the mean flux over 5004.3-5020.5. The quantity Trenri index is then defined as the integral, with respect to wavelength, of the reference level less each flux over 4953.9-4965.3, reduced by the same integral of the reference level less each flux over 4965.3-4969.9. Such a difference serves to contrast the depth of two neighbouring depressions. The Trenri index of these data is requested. 41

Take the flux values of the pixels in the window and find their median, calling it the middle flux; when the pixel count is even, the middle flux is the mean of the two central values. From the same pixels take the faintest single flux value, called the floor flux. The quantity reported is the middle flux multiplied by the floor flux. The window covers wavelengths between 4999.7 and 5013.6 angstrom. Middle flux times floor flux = 907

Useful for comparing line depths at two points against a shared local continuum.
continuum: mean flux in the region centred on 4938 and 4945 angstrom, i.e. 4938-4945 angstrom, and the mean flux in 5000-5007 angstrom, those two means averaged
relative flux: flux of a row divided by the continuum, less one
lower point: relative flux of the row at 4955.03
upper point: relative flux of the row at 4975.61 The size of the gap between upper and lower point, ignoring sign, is 0.107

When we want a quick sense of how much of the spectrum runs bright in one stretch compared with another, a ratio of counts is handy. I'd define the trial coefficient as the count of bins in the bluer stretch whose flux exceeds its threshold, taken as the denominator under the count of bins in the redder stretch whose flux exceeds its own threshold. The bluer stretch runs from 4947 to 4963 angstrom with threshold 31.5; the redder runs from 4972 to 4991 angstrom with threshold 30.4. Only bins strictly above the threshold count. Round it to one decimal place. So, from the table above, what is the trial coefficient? 5.0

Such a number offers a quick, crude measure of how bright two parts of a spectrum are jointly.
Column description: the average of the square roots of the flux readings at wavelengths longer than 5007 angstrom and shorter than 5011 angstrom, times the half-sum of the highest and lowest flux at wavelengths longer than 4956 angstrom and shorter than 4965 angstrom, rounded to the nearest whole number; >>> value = 149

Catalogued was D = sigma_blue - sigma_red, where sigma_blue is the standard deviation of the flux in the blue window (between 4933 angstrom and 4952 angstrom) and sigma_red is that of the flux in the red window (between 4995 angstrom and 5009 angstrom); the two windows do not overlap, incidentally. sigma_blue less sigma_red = 0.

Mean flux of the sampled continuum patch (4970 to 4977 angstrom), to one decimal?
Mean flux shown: 31.4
